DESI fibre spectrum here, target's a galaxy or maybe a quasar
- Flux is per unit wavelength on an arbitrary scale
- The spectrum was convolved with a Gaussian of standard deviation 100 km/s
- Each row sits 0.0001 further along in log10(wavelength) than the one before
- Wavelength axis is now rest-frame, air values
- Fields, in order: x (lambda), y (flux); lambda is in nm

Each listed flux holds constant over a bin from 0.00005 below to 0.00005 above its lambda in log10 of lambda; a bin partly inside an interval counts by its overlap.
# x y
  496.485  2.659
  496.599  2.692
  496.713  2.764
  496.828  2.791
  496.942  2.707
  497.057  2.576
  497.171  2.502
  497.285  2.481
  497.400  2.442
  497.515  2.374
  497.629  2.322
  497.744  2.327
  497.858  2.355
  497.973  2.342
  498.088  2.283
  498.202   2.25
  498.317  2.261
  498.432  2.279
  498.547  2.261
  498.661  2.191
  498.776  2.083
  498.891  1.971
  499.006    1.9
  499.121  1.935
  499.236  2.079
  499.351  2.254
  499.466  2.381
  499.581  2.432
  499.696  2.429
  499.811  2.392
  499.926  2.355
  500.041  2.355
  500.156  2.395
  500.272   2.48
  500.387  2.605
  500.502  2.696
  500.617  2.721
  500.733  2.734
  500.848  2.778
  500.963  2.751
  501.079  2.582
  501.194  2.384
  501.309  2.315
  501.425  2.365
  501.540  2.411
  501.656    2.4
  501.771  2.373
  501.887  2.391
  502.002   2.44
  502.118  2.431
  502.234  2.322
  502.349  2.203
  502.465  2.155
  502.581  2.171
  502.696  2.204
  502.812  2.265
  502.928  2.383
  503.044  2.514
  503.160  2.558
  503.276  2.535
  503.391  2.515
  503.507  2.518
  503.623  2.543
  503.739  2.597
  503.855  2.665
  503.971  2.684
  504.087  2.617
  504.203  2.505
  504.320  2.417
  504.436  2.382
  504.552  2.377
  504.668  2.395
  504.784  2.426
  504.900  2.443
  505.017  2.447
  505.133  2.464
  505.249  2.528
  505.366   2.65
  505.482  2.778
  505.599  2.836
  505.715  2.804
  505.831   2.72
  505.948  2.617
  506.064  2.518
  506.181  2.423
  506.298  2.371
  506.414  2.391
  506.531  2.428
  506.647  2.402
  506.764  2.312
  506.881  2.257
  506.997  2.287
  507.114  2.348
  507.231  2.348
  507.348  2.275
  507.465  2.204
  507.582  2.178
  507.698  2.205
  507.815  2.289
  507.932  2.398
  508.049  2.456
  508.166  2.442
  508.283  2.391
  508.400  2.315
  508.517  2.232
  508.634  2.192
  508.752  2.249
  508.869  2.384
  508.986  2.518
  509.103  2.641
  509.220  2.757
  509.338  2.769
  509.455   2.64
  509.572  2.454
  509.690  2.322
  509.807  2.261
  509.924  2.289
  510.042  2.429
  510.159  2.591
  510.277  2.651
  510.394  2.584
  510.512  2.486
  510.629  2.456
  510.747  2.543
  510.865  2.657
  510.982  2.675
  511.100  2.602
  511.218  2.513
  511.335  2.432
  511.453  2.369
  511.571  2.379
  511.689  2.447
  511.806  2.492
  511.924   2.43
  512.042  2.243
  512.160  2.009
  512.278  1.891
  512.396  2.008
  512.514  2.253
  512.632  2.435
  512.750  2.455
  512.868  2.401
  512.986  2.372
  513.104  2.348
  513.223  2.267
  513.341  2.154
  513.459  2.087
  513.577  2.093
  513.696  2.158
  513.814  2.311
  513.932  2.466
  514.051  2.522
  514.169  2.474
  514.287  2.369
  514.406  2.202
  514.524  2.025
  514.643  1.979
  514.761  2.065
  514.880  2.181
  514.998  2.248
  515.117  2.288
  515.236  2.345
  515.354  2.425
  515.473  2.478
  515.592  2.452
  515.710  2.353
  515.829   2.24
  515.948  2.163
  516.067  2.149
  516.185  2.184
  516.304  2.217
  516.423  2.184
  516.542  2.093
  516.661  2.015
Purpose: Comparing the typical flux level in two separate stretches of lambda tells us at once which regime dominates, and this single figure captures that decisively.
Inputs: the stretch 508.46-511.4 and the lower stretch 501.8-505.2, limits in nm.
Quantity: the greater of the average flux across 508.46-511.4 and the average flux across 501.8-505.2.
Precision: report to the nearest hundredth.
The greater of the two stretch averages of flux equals 2.49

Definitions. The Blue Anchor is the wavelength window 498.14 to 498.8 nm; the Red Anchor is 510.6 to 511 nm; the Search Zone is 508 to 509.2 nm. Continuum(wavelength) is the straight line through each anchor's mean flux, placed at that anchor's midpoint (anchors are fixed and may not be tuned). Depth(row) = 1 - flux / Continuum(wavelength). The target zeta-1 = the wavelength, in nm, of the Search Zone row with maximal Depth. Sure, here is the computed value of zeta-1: 508.634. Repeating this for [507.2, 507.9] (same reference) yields 507.582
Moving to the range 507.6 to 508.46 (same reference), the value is 507.698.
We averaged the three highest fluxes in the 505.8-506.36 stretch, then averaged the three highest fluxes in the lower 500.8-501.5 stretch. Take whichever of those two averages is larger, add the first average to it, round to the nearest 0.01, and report 5.32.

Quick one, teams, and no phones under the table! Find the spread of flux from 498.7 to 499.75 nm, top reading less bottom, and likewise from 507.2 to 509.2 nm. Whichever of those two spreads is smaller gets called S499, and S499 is 0.46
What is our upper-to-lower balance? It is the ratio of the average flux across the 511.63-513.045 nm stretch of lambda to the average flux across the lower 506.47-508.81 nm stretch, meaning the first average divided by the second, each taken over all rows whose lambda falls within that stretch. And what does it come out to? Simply 0.99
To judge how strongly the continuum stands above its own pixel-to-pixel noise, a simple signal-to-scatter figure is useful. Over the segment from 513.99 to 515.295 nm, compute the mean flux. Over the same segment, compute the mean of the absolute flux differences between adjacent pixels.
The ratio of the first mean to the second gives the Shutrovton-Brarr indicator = 24.7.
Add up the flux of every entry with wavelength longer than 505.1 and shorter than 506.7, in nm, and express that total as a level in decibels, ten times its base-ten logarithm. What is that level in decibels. 15.6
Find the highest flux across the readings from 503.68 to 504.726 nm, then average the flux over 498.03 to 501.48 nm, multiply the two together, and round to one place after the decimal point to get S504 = 6.3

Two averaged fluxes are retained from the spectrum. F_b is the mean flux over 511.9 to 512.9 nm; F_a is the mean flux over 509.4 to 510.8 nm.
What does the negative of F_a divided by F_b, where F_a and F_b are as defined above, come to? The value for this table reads -1.11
